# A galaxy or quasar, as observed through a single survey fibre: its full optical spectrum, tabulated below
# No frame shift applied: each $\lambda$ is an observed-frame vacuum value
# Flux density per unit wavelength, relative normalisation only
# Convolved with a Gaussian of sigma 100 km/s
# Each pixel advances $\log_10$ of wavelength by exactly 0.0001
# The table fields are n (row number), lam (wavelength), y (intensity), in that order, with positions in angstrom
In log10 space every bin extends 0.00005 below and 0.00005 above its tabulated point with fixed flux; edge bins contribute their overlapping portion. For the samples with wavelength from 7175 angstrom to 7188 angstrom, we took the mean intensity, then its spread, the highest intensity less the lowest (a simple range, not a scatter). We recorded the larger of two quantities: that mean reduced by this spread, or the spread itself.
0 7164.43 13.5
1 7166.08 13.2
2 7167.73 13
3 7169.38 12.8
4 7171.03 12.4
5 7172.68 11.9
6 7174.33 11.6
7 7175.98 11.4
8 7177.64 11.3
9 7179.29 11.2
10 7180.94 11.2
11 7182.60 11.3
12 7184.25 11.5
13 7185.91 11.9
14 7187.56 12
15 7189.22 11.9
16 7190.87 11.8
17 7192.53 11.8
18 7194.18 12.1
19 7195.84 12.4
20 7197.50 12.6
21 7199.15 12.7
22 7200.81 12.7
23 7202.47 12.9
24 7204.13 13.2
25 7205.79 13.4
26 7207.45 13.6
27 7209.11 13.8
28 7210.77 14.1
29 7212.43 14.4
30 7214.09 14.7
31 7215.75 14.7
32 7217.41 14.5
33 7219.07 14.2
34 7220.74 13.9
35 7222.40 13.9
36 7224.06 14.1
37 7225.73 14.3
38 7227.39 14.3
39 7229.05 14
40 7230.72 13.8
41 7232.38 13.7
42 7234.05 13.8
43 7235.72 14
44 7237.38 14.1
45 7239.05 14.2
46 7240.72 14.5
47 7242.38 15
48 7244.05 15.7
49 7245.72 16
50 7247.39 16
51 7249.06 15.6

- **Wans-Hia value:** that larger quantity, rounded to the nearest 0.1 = 10.7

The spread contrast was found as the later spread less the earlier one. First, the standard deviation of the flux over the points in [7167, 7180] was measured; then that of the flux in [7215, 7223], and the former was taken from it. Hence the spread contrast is -0.3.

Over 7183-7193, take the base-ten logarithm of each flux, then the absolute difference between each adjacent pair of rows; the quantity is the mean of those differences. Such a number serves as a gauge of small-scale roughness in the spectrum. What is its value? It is 0.0052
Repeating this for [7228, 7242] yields 0.0049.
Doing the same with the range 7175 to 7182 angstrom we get 0.0026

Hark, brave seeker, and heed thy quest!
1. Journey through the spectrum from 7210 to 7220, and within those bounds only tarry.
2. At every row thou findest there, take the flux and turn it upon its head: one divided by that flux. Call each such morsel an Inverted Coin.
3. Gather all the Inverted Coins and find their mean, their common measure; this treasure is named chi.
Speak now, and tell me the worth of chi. 0.069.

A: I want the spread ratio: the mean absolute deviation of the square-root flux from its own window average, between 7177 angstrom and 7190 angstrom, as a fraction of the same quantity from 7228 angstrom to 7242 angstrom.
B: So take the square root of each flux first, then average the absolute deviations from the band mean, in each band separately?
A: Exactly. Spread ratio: 1.7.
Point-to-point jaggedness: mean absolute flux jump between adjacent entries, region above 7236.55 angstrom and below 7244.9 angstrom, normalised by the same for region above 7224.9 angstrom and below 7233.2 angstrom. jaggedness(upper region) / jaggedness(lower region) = 2.7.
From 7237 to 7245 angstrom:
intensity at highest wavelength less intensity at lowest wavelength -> 1.6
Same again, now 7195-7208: 1.2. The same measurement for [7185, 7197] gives 0.5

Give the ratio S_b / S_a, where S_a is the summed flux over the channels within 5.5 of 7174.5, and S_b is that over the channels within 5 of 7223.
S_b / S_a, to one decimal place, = 1.0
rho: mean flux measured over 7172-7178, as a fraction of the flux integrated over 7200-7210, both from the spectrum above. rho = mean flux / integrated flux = 0.087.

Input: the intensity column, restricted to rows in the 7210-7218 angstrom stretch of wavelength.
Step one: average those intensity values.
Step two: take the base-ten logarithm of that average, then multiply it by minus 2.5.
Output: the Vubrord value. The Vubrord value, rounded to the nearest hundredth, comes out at -2.90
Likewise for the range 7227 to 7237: -2.86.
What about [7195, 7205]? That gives -2.76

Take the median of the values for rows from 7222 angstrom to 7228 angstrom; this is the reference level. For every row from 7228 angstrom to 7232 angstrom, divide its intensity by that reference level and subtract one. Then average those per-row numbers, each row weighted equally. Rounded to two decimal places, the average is -0.02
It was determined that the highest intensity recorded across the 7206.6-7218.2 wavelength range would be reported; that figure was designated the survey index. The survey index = 14.7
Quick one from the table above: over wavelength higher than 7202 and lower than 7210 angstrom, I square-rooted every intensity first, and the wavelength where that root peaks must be 7209.11 angstrom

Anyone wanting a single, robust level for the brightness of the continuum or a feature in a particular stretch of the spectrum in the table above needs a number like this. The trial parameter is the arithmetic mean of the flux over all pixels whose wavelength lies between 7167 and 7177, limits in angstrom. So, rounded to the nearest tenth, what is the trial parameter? 12.2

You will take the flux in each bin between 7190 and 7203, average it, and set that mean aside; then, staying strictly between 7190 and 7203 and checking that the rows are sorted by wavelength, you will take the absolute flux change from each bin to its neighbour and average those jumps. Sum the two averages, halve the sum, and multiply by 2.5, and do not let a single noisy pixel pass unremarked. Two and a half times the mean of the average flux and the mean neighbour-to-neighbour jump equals 15.7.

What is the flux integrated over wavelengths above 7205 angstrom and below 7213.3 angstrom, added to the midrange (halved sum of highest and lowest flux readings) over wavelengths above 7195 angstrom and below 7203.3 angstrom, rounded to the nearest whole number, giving 128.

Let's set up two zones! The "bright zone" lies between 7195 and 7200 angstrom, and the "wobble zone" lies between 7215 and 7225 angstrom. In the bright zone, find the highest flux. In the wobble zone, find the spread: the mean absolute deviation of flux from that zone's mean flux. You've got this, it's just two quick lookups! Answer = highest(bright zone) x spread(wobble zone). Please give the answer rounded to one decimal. 3.2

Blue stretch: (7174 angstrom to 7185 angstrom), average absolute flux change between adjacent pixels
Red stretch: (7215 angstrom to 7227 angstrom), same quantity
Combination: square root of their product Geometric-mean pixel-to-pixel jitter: 0.153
